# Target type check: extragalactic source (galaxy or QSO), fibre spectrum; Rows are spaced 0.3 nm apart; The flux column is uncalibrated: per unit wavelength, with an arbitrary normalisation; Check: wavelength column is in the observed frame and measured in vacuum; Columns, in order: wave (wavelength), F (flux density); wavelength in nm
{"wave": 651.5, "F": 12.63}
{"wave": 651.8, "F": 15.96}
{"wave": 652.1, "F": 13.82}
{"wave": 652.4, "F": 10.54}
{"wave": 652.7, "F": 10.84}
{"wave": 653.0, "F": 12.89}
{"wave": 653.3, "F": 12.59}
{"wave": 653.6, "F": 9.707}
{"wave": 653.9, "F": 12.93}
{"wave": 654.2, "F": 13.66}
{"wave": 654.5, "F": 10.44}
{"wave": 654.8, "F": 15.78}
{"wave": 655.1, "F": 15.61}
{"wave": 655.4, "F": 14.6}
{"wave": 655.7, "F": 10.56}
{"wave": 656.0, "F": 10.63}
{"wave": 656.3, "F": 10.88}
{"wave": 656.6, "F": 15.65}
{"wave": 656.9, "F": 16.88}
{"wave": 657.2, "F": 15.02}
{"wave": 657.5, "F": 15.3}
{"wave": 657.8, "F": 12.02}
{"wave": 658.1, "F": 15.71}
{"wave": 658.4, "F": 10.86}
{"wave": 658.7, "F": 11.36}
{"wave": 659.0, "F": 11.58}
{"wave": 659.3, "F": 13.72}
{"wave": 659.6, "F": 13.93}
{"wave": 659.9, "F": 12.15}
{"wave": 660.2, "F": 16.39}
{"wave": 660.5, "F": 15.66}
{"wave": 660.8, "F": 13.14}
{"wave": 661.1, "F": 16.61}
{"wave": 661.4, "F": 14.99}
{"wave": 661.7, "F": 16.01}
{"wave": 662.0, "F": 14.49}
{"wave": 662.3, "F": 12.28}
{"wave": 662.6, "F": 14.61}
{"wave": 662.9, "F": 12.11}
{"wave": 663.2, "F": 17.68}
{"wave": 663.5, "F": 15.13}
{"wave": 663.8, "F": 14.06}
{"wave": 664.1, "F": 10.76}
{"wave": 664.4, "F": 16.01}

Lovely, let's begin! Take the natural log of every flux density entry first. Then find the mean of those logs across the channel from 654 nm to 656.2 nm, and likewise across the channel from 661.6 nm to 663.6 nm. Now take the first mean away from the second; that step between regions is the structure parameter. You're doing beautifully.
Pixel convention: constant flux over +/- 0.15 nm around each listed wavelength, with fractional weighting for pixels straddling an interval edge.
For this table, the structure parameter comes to 0.122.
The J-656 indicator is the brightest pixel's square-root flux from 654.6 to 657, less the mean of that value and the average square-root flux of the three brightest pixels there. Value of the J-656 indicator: 0.048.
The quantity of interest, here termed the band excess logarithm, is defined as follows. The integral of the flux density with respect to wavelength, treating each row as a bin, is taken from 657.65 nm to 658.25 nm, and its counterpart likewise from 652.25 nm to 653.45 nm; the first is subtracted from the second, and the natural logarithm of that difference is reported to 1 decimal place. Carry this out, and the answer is 1.7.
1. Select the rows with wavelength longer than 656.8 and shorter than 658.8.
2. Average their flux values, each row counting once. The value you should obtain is 13.9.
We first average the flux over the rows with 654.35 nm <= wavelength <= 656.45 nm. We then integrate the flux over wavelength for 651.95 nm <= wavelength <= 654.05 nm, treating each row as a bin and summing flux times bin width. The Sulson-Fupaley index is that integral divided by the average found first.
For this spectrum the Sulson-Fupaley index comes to 1.98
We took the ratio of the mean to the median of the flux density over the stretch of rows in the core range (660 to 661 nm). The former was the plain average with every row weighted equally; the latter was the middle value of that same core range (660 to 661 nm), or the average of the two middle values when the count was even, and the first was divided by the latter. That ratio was 0.96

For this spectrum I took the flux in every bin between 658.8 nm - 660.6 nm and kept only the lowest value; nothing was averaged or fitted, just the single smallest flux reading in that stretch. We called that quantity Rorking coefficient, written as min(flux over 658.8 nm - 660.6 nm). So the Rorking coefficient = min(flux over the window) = 11.58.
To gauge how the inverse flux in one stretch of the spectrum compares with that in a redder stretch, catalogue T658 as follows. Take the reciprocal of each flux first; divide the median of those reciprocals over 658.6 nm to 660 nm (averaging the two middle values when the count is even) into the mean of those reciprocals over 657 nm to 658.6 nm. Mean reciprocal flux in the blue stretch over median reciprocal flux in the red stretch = 0.90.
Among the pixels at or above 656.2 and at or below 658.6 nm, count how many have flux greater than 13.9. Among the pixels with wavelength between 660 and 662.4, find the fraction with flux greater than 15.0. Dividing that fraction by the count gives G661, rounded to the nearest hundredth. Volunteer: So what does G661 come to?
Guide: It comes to 0.10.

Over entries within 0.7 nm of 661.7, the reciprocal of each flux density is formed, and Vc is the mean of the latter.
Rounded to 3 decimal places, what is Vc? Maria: 0.068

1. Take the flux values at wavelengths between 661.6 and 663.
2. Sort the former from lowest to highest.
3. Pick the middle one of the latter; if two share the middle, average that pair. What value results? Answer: 14.5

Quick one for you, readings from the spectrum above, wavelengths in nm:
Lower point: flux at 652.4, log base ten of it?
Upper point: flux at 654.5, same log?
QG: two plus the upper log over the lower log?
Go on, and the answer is 3.00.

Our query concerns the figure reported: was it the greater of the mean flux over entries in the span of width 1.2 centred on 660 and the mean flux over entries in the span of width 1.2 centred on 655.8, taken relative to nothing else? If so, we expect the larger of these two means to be 14.5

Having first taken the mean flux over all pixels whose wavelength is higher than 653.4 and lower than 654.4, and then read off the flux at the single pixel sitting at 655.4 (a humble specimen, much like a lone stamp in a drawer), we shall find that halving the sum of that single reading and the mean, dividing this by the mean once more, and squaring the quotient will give 1.22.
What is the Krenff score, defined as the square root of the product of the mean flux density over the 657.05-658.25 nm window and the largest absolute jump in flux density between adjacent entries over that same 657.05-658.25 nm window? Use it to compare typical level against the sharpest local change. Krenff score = 7.3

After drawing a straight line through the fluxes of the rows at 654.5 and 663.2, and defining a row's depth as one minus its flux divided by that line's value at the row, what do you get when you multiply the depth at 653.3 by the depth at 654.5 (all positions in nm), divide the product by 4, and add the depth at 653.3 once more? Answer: -0.33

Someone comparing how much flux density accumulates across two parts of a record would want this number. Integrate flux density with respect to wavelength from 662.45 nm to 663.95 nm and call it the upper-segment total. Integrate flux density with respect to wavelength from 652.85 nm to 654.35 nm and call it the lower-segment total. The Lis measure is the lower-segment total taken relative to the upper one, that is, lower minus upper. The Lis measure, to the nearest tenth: -3.5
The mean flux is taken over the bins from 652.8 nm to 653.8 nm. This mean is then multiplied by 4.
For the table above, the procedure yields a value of 47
